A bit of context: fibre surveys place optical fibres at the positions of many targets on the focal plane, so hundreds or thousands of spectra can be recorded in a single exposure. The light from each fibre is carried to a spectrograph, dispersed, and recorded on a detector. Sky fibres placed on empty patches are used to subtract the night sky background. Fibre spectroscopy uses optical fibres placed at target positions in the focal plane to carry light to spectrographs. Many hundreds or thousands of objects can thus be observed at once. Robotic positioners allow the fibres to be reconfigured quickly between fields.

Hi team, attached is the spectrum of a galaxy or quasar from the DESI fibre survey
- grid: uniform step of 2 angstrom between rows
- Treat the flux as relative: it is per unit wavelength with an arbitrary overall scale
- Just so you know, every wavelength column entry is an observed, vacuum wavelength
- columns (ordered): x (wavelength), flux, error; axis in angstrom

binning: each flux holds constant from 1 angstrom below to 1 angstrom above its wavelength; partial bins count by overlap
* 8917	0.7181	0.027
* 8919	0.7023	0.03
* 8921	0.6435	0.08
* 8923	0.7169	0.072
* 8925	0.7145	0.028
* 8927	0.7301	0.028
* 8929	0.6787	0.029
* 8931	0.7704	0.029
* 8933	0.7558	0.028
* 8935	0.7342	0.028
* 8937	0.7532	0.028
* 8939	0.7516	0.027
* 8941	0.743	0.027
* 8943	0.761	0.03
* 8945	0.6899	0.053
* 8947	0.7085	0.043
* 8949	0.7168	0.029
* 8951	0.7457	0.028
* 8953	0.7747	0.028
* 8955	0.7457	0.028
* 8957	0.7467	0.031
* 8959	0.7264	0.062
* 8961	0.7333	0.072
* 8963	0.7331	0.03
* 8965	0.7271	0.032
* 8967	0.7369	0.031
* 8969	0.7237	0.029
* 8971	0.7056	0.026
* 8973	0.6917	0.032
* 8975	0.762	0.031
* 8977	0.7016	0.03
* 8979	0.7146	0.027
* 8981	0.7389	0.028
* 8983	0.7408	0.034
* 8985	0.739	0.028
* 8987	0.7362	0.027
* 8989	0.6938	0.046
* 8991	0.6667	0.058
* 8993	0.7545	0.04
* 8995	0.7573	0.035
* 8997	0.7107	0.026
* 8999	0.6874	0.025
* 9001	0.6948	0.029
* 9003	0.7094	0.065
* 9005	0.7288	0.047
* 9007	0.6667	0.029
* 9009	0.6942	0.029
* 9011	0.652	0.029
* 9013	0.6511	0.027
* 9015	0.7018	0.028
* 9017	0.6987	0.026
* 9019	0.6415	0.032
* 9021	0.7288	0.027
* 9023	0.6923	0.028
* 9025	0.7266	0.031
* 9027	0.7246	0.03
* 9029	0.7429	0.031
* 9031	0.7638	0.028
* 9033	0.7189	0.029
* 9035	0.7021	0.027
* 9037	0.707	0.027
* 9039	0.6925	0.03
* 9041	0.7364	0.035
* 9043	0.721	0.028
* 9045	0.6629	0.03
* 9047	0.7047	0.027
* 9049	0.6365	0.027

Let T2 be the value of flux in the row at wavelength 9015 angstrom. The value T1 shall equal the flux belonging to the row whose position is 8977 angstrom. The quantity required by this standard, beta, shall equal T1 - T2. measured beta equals 0.00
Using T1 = 0.7016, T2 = 0.7018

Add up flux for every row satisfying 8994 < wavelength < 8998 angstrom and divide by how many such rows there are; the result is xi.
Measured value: 0.734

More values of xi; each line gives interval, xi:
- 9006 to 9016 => 0.673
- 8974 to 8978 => 0.732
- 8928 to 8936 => 0.735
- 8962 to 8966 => 0.730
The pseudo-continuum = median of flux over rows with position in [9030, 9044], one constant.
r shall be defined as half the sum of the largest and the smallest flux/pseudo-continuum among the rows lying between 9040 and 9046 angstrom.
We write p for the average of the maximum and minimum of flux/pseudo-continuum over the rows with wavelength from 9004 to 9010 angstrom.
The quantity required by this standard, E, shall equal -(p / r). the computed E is -1.00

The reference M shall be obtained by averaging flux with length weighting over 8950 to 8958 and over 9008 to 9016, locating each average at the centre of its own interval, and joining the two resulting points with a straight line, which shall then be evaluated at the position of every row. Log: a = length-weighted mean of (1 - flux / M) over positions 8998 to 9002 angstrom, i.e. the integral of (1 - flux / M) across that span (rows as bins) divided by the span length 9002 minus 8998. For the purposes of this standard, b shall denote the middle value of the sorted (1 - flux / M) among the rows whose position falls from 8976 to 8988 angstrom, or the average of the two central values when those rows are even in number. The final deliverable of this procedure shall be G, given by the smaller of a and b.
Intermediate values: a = 0.000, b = -0.034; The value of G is -0.03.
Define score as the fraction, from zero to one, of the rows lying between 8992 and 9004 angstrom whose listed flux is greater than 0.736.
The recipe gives 0.33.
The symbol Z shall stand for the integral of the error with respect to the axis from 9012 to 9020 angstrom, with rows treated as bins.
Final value 0.23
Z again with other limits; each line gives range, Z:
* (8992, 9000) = 0.25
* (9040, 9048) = 0.24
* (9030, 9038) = 0.22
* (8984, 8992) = 0.32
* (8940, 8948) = 0.31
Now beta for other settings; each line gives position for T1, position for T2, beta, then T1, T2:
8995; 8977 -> 0.06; 0.7573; 0.7016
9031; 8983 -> 0.02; 0.7638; 0.7408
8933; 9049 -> 0.12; 0.7558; 0.6365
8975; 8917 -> 0.04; 0.762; 0.7181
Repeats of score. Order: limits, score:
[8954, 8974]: 0.30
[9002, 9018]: 0.00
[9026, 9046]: 0.30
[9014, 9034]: 0.20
